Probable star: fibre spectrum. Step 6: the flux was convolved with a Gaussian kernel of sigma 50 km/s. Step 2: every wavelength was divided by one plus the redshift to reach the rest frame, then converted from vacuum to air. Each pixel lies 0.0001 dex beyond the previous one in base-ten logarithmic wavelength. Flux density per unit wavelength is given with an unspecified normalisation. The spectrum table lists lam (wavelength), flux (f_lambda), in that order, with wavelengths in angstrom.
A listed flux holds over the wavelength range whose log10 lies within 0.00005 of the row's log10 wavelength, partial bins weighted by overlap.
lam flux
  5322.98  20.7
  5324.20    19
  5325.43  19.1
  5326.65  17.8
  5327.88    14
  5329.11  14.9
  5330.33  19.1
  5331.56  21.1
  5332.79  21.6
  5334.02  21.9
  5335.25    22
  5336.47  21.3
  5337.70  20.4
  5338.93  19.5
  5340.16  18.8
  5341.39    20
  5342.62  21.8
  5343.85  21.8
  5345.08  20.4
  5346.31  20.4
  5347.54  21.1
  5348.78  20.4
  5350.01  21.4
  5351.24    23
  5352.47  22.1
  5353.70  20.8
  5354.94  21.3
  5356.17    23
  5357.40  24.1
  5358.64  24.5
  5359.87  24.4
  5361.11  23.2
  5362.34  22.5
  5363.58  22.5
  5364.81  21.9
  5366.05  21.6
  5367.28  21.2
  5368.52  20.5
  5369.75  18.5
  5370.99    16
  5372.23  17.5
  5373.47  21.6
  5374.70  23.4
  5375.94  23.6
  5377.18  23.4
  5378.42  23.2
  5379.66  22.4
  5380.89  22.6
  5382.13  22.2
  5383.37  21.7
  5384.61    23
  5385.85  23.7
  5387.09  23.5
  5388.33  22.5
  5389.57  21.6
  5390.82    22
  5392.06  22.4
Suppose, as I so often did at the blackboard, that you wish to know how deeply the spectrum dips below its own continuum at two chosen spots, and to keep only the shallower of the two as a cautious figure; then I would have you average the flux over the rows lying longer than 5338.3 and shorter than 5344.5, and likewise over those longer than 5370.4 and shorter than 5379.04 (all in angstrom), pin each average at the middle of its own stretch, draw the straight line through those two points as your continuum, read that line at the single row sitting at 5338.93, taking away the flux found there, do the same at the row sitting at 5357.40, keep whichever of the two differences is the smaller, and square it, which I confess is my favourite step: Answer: 11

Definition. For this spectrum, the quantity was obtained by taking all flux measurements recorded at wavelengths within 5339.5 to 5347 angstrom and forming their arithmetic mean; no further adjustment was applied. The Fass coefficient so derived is 20.5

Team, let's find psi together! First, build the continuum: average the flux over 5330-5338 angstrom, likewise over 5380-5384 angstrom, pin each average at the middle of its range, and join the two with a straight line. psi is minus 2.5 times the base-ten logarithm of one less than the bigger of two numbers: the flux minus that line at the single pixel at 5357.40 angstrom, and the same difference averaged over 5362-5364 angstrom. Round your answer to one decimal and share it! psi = -0.4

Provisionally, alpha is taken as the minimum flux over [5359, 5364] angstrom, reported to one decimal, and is 22.5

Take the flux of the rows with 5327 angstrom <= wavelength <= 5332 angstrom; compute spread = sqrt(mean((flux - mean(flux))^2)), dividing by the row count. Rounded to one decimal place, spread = 2.9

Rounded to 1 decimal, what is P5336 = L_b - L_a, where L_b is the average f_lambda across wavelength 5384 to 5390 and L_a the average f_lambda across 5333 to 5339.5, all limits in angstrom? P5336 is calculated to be 1.8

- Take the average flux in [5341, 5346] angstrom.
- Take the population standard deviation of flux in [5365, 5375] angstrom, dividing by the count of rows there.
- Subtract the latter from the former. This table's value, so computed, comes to 18.7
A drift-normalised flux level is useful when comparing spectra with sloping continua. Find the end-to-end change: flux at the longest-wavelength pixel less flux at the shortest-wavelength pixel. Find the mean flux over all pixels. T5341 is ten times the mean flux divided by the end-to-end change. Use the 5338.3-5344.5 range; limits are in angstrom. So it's 89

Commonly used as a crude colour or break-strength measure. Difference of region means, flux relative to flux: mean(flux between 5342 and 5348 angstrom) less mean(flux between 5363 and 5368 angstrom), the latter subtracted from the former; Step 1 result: -0.7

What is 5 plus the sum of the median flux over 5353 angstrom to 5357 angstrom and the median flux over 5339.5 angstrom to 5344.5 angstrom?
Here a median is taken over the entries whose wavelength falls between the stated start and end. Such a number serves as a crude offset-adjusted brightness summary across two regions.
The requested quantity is 47.2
